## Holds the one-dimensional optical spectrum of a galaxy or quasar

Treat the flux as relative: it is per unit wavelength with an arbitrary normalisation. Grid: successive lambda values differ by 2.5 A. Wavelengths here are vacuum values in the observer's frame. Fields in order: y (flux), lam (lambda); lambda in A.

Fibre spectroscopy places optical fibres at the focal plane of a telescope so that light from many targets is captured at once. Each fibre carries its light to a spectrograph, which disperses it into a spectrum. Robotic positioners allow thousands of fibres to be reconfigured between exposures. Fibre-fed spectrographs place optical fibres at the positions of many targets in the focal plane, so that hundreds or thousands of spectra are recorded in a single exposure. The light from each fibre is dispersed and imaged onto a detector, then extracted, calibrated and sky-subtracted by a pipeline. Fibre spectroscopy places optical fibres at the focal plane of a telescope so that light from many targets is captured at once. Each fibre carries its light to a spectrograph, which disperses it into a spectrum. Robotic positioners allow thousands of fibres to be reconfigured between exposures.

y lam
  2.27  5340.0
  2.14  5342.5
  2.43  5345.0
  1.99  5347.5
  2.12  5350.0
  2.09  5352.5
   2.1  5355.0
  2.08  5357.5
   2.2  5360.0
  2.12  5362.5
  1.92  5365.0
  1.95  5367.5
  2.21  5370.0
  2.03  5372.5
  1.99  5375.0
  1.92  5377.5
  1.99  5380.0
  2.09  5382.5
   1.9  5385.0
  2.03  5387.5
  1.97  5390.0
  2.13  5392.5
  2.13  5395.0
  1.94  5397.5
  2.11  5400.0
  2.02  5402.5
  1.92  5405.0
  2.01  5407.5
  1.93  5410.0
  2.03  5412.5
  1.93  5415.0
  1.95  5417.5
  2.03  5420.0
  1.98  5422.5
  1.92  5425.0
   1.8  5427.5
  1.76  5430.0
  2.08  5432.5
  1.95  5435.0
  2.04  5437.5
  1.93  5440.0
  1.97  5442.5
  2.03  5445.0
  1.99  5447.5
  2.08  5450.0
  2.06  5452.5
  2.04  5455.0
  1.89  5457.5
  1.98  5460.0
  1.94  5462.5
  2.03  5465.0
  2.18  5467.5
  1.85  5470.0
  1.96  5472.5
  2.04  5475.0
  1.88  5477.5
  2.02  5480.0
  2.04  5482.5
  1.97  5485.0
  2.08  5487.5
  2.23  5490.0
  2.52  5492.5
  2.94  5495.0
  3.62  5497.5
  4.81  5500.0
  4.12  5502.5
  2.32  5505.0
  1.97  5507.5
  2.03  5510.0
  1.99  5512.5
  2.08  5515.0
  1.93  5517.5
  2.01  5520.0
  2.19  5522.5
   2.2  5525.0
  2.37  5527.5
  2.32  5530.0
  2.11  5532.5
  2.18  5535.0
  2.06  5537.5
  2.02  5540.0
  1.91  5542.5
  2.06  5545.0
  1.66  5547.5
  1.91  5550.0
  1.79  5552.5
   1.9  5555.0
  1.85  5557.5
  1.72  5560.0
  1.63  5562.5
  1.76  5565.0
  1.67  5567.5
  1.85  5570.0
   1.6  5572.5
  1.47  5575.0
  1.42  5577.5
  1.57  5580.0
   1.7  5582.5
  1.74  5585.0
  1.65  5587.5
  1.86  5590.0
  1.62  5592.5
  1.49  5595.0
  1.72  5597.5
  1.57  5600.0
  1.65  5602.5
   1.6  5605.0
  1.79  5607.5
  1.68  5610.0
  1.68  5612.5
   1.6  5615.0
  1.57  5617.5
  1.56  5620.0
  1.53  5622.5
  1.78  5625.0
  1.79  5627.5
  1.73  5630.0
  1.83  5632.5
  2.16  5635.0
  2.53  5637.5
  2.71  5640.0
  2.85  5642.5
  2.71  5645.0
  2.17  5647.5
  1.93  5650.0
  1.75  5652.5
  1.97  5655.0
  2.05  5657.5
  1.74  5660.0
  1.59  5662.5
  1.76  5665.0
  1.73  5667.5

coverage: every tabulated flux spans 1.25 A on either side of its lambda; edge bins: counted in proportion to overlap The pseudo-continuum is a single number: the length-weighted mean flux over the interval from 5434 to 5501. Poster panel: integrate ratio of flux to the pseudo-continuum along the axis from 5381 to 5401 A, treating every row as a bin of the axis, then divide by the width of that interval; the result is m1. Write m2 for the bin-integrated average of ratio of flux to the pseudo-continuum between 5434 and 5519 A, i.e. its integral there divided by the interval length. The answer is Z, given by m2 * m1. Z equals 0.93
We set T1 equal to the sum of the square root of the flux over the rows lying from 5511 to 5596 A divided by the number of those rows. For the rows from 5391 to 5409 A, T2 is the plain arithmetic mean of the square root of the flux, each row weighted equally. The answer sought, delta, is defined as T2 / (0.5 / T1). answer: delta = 3.9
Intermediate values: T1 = 1.36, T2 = 1.43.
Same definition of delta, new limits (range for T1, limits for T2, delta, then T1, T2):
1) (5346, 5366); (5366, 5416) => 4.1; 1.44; 1.42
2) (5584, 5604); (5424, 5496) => 3.7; 1.29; 1.43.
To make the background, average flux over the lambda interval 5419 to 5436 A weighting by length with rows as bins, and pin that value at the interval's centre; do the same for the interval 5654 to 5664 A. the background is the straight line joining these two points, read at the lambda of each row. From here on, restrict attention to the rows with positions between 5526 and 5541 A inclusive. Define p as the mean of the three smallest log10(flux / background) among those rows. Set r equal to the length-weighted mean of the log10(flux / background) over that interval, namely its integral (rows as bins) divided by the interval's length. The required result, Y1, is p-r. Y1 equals -0.023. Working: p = 0.04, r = 0.06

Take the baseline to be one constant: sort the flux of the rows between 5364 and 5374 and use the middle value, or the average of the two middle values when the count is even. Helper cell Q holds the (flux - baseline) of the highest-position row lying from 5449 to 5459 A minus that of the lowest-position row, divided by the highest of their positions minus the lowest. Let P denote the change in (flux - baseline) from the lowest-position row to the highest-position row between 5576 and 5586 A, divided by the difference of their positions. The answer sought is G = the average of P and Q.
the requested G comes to 0.009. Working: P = 0.043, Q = -0.025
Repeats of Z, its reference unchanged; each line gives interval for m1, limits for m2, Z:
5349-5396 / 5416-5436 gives 0.81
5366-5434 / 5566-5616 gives 0.67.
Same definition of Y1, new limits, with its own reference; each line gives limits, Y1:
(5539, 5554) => -0.024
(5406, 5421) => -0.009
